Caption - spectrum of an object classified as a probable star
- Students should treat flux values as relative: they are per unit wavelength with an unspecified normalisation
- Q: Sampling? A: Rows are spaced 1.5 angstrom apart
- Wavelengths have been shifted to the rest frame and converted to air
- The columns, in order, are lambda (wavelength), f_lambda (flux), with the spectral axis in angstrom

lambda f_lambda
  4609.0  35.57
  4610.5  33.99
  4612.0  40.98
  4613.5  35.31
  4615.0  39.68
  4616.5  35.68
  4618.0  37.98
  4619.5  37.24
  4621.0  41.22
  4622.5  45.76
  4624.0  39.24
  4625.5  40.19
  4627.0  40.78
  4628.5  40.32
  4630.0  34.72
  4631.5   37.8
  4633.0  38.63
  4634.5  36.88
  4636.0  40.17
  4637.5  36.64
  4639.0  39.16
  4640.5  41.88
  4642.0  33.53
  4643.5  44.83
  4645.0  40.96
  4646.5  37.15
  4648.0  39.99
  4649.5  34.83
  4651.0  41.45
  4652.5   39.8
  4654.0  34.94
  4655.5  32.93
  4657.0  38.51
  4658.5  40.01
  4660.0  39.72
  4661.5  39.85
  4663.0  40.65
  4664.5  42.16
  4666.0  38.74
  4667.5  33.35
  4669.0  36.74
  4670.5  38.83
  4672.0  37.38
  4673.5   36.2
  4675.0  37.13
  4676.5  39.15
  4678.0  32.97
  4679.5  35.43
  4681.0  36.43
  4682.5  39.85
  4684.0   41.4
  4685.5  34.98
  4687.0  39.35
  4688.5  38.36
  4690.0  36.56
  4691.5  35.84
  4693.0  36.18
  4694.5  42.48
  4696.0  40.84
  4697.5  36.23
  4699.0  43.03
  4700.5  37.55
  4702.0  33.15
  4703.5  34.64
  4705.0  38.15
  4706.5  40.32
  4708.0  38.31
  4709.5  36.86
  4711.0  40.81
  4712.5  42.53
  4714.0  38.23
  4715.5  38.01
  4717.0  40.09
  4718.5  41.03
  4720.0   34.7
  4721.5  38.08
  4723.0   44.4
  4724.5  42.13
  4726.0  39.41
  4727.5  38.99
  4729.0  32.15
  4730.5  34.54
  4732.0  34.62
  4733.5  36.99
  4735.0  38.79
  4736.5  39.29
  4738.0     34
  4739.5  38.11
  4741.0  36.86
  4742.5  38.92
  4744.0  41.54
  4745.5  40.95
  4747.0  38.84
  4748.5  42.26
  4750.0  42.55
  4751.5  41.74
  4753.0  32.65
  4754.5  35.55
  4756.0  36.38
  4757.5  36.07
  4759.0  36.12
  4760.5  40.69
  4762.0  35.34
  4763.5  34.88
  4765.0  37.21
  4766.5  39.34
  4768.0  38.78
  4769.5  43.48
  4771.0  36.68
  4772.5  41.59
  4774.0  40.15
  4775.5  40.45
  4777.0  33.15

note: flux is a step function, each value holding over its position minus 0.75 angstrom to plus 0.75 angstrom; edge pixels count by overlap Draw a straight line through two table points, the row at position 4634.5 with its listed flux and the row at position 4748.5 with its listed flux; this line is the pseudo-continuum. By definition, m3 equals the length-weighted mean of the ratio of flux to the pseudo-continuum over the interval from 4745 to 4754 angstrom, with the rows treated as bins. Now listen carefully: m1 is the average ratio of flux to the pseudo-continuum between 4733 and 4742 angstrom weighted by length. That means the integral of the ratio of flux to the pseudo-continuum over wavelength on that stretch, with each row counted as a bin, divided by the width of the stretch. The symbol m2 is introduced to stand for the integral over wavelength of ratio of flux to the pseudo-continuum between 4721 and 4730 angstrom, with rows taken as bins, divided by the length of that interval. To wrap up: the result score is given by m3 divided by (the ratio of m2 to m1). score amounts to 0.885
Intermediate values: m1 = 0.90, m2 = 0.95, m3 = 0.94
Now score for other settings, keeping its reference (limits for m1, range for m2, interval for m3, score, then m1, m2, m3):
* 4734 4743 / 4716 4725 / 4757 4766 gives 0.792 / 0.90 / 0.98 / 0.86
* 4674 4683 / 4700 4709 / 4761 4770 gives 0.906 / 0.94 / 0.92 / 0.88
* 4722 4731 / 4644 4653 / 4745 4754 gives 0.844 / 0.94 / 1.04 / 0.94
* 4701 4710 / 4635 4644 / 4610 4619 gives 0.905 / 0.92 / 1.05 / 1.04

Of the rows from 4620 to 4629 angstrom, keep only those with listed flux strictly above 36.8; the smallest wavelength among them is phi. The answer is 4621.0 angstrom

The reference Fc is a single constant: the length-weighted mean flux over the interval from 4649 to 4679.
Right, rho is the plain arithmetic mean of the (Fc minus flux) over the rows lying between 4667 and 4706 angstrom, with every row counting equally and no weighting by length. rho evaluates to 0.38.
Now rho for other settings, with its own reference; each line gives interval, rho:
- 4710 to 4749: -0.93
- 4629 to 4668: -0.66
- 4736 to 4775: -0.69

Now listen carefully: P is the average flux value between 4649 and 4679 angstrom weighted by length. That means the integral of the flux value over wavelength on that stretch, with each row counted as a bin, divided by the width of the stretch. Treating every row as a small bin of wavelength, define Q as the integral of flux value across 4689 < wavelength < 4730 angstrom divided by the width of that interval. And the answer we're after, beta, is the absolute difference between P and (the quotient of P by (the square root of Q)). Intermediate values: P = 37.8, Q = 38.5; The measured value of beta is 31.7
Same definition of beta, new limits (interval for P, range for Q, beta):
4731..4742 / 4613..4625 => 31.0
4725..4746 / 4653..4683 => 31.4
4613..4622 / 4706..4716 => 32.1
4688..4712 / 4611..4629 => 32.1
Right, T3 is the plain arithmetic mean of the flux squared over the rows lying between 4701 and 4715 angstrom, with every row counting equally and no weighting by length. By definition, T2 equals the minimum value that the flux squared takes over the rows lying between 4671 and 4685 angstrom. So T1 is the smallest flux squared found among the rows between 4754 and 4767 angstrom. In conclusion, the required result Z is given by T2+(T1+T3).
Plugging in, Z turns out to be 3764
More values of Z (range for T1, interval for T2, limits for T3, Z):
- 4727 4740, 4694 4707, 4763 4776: 3673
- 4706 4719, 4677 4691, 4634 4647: 3979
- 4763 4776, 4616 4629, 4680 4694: 3912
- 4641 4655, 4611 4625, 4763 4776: 3912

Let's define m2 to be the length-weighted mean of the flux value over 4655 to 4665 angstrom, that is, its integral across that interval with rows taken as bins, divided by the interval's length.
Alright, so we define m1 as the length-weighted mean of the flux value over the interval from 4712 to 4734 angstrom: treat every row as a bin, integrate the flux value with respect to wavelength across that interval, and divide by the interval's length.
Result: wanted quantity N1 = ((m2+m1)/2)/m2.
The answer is 0.989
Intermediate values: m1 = 38.4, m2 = 39.2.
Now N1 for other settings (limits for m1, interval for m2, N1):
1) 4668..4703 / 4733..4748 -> 0.988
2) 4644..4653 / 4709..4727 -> 0.993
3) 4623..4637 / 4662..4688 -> 1.015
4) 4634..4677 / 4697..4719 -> 0.998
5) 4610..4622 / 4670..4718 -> 0.999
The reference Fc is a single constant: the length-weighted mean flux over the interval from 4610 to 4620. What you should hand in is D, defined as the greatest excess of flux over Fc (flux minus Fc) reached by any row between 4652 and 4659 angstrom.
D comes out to 2.7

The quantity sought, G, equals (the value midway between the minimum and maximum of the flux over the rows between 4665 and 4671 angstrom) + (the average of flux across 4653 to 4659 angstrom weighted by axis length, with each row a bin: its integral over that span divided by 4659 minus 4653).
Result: 72.7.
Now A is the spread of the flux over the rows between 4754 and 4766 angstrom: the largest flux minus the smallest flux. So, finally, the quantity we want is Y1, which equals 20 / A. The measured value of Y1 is 3.4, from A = 5.8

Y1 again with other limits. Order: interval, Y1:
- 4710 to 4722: 2.6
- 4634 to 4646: 1.8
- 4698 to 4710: 2.0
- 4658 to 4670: 2.3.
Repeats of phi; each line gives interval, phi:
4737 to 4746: 4739.5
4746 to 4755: 4747.0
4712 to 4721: 4712.5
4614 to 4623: 4615.0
